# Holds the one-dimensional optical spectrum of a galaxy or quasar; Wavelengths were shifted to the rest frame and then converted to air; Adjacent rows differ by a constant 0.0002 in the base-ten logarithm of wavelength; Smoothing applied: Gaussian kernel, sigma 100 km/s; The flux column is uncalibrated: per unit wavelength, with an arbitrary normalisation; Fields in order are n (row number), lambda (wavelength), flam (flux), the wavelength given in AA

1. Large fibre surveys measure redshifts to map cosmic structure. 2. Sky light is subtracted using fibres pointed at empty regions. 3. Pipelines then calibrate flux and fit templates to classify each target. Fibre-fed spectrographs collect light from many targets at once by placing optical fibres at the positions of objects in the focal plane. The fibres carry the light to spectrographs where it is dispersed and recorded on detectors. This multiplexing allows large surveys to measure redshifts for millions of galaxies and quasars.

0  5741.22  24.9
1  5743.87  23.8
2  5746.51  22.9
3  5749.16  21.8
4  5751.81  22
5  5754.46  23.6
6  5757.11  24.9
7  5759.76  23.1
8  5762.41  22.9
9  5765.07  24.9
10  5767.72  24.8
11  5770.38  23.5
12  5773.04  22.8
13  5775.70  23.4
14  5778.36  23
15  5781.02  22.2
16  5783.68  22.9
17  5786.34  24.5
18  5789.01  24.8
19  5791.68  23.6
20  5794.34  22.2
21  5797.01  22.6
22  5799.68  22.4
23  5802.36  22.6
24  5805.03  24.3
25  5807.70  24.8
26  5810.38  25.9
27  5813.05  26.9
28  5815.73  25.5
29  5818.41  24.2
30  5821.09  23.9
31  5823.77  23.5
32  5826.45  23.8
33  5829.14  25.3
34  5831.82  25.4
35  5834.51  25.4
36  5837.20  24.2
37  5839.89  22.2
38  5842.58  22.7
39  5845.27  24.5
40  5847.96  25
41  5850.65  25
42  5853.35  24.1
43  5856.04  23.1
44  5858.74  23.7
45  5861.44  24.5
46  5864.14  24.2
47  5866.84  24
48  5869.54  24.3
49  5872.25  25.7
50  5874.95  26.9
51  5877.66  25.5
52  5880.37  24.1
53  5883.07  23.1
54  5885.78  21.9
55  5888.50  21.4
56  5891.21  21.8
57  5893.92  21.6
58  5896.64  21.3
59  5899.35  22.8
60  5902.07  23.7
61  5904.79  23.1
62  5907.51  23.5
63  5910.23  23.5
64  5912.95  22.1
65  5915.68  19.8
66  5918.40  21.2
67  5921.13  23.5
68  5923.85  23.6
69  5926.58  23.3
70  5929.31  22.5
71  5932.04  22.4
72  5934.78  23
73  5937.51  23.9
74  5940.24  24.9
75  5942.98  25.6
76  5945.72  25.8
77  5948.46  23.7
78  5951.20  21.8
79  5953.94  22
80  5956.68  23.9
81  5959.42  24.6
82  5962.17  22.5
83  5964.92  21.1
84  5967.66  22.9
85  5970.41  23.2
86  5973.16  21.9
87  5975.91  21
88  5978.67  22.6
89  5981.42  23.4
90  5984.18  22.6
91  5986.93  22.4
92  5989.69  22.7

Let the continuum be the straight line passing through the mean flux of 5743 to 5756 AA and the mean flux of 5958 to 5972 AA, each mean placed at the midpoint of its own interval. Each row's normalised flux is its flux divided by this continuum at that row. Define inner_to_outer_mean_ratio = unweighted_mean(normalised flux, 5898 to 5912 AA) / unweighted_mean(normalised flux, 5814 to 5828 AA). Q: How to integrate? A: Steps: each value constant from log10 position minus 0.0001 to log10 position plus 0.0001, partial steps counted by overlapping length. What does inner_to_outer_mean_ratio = 0.96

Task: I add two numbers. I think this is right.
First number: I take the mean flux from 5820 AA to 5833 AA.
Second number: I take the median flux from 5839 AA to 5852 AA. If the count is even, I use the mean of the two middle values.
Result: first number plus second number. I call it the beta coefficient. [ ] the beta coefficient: 48.9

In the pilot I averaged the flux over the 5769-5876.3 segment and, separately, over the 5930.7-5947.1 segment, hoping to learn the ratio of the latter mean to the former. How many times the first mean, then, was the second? 1.01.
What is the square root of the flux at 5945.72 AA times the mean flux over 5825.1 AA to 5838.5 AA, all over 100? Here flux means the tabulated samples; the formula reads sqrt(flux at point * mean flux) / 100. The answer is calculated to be 0.253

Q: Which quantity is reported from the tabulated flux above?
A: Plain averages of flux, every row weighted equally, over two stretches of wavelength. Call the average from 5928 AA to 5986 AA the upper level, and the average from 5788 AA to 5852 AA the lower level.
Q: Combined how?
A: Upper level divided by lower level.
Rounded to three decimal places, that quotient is 0.955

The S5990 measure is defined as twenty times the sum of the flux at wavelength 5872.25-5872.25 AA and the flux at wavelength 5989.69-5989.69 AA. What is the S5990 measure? 968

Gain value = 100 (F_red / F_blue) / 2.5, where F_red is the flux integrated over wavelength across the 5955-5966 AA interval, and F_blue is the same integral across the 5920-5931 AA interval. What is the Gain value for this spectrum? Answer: 40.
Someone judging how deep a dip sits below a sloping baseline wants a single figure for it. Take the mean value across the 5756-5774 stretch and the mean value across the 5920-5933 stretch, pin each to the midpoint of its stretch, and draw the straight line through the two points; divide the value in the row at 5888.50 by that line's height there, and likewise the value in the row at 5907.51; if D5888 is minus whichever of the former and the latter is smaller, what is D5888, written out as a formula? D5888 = -0.92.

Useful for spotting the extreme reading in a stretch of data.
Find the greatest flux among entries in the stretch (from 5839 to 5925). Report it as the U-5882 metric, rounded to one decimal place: 26.9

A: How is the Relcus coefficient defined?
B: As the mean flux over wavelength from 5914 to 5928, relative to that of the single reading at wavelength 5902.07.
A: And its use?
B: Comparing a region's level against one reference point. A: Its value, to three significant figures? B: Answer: 0.940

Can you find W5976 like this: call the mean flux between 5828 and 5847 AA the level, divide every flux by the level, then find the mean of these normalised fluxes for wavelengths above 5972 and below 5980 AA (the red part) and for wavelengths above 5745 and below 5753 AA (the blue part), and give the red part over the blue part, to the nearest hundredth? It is 0.98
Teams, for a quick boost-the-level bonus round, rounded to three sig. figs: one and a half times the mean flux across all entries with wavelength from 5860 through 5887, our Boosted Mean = 36.6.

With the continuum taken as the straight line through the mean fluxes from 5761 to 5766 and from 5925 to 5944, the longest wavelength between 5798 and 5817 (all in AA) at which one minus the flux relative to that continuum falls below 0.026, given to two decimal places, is 5815.73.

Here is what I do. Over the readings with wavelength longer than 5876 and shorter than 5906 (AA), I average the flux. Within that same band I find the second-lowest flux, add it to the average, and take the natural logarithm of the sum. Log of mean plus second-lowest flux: 3.79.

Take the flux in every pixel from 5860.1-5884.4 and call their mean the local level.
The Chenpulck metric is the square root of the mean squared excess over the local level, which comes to 1.07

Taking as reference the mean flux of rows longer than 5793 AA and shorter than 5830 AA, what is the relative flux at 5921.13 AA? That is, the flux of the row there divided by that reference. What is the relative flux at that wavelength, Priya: 0.97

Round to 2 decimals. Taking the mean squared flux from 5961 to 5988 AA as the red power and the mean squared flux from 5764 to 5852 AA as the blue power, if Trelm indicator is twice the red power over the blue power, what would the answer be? 1.73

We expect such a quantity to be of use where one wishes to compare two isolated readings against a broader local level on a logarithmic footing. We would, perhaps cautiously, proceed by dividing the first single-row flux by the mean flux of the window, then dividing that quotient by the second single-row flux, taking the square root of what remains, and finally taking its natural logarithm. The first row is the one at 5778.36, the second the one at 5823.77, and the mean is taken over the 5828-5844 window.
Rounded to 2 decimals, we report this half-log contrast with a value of -1.60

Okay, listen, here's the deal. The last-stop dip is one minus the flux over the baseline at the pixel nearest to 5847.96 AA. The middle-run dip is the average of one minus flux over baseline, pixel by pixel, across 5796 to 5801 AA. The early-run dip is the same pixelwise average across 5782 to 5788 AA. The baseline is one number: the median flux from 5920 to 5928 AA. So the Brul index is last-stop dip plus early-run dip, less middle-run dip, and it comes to -0.11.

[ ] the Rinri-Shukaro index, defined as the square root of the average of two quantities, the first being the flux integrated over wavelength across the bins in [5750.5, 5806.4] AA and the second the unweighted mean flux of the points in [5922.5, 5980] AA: 25.8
